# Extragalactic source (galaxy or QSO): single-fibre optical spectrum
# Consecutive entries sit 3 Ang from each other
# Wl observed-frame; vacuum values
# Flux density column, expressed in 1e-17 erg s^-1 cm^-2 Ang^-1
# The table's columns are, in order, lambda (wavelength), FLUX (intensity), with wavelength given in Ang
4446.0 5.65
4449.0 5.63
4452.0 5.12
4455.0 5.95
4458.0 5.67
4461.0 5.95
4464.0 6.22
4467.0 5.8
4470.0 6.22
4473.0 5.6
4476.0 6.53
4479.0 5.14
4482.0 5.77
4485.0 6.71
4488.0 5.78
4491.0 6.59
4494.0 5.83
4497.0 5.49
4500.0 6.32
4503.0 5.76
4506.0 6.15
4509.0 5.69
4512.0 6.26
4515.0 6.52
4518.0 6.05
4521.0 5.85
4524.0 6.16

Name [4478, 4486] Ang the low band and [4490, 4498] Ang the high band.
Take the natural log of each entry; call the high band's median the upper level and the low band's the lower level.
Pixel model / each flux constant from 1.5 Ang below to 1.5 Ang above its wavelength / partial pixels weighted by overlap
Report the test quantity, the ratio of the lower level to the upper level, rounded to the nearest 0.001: 0.994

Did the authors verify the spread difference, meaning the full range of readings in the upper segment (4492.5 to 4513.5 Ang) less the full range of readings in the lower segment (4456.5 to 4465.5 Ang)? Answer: 0.3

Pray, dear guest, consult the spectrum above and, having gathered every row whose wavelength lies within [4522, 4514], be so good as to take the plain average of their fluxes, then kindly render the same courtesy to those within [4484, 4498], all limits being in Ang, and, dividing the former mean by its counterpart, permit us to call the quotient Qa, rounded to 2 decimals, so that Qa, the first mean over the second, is 1.01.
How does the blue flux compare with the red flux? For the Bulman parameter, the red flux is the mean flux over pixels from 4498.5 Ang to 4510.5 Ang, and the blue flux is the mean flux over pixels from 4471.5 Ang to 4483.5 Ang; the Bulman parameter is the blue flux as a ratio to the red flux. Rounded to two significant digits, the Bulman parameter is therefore 0.96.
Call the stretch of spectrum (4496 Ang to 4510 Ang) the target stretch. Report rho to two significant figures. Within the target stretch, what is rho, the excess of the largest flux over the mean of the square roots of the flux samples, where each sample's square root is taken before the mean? 3.9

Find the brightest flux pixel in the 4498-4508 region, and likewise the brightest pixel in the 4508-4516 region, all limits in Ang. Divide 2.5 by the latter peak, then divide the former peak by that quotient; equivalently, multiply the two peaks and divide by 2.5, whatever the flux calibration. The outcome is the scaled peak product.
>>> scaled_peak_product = 16.5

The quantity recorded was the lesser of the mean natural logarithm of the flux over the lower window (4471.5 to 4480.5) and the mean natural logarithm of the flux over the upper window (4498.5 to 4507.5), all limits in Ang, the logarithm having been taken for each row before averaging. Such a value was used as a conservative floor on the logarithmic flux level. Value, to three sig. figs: 1.75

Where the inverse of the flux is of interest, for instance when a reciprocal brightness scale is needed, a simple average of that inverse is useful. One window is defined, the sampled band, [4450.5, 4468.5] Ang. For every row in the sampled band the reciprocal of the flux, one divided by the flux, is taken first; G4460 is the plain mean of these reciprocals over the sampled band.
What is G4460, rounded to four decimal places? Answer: 0.1735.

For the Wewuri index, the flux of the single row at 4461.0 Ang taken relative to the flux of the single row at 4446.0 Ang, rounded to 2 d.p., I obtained 1.05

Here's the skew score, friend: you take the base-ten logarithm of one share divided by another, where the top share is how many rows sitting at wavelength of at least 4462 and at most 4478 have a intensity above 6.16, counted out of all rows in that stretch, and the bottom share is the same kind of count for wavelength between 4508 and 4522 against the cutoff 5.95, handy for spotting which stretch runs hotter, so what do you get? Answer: 0.00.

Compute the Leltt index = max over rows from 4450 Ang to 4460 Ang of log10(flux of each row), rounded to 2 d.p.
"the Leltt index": 0.77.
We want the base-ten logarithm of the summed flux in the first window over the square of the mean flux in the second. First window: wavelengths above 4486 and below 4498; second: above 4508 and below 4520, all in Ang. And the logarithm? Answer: -0.20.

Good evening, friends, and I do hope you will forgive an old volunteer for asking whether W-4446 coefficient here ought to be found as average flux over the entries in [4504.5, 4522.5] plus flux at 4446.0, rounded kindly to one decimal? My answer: 11.7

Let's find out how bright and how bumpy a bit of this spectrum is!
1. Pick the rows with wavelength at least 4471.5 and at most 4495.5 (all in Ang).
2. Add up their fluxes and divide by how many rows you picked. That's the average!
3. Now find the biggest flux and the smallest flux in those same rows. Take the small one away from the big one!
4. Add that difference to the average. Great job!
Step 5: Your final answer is 7.56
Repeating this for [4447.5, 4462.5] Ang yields 6.49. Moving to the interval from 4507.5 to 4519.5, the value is 6.96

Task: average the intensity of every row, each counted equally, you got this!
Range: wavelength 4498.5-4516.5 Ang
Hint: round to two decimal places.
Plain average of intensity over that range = 6.12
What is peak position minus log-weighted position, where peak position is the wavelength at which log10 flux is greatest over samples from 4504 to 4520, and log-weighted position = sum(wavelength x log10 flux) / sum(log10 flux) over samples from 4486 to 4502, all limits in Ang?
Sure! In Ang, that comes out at 21.0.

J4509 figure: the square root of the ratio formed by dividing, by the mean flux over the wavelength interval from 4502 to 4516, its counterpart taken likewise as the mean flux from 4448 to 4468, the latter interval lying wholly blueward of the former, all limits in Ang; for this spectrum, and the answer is 0.974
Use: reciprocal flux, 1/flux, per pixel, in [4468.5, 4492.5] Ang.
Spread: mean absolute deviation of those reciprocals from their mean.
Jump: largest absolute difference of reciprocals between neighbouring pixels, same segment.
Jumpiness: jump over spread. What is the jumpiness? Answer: 3.16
